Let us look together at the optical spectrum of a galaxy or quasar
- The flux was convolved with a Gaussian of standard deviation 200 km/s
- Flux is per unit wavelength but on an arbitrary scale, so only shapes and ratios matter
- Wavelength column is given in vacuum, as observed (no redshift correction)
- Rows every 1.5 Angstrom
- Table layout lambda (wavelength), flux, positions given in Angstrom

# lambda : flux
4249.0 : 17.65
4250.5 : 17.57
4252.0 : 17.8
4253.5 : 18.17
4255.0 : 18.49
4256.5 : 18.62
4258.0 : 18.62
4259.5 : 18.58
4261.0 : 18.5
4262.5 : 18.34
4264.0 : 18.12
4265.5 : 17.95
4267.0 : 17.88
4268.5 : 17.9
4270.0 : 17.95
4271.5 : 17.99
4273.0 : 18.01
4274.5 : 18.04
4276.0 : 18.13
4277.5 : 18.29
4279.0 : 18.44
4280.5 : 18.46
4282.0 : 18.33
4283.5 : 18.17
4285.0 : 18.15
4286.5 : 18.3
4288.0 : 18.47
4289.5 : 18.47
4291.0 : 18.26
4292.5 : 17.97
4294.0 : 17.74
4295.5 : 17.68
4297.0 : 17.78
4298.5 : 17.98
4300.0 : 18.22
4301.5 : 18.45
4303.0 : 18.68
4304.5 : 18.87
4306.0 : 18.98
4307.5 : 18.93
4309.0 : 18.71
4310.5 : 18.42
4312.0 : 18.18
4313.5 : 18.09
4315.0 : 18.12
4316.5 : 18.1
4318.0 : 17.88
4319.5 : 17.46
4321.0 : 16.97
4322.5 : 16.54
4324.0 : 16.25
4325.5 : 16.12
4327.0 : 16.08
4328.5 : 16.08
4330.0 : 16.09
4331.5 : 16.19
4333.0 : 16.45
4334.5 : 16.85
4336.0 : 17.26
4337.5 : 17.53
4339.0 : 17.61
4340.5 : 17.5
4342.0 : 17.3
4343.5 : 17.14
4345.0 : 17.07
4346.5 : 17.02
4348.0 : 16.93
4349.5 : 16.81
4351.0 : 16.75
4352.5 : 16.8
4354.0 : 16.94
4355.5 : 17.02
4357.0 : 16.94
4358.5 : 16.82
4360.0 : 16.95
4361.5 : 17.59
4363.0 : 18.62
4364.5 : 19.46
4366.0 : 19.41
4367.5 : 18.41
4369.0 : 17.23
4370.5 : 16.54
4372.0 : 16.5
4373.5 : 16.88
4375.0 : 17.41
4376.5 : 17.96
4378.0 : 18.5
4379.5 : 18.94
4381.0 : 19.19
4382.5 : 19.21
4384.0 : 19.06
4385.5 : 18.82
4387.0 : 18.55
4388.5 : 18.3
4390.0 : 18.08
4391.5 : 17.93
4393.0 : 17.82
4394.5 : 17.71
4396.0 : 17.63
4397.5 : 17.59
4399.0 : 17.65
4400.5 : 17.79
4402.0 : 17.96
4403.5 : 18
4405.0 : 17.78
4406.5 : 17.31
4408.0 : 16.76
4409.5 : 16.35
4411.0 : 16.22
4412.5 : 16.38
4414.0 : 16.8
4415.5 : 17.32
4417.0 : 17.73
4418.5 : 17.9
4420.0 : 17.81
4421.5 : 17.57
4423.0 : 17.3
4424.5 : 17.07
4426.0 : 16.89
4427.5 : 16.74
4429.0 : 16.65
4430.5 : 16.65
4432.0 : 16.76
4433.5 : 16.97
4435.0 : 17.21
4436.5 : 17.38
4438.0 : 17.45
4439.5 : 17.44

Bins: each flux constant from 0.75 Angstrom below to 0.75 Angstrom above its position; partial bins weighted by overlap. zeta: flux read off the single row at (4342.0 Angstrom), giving 17.3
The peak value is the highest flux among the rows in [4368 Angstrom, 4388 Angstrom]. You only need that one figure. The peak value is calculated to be 19.21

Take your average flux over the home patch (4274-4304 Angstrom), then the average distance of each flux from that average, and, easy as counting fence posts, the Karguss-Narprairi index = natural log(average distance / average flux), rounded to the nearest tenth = -4.4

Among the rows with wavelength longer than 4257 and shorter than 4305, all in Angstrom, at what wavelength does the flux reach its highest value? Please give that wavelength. 4304.5 Angstrom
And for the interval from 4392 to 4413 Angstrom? 4403.5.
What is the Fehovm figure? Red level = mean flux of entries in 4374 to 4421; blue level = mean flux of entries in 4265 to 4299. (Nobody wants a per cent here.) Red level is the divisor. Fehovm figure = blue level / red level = 1.02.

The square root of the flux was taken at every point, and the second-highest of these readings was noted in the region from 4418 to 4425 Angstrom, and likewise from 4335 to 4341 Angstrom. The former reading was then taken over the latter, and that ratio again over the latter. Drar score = 0.241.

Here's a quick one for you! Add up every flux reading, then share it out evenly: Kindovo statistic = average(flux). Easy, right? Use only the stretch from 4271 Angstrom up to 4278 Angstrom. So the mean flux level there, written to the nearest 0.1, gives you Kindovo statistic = 18.1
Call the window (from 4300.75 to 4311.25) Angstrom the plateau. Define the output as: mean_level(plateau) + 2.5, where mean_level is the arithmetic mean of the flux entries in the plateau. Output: 21.2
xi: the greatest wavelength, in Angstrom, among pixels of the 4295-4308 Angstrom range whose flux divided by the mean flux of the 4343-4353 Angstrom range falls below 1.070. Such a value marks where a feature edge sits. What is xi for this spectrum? 4298.5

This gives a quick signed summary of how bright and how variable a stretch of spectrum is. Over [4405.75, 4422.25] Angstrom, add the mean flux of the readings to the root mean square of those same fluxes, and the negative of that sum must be -34.2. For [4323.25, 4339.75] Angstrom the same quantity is -33.2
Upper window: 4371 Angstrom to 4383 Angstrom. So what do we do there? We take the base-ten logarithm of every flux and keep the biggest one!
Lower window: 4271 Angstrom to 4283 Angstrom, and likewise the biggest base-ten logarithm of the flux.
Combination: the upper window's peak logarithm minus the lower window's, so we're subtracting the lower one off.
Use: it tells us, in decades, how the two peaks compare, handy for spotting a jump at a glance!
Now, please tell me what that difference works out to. 0.017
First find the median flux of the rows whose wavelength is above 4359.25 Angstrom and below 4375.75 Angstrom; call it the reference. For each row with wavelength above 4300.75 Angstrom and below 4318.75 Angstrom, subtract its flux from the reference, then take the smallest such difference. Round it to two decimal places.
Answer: -1.57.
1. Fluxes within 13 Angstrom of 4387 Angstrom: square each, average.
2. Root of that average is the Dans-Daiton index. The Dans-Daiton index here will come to 18.3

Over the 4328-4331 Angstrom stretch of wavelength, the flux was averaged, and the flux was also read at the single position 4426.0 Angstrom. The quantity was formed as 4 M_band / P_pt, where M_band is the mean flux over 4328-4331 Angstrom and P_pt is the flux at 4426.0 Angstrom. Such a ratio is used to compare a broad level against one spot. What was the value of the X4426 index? 3.81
